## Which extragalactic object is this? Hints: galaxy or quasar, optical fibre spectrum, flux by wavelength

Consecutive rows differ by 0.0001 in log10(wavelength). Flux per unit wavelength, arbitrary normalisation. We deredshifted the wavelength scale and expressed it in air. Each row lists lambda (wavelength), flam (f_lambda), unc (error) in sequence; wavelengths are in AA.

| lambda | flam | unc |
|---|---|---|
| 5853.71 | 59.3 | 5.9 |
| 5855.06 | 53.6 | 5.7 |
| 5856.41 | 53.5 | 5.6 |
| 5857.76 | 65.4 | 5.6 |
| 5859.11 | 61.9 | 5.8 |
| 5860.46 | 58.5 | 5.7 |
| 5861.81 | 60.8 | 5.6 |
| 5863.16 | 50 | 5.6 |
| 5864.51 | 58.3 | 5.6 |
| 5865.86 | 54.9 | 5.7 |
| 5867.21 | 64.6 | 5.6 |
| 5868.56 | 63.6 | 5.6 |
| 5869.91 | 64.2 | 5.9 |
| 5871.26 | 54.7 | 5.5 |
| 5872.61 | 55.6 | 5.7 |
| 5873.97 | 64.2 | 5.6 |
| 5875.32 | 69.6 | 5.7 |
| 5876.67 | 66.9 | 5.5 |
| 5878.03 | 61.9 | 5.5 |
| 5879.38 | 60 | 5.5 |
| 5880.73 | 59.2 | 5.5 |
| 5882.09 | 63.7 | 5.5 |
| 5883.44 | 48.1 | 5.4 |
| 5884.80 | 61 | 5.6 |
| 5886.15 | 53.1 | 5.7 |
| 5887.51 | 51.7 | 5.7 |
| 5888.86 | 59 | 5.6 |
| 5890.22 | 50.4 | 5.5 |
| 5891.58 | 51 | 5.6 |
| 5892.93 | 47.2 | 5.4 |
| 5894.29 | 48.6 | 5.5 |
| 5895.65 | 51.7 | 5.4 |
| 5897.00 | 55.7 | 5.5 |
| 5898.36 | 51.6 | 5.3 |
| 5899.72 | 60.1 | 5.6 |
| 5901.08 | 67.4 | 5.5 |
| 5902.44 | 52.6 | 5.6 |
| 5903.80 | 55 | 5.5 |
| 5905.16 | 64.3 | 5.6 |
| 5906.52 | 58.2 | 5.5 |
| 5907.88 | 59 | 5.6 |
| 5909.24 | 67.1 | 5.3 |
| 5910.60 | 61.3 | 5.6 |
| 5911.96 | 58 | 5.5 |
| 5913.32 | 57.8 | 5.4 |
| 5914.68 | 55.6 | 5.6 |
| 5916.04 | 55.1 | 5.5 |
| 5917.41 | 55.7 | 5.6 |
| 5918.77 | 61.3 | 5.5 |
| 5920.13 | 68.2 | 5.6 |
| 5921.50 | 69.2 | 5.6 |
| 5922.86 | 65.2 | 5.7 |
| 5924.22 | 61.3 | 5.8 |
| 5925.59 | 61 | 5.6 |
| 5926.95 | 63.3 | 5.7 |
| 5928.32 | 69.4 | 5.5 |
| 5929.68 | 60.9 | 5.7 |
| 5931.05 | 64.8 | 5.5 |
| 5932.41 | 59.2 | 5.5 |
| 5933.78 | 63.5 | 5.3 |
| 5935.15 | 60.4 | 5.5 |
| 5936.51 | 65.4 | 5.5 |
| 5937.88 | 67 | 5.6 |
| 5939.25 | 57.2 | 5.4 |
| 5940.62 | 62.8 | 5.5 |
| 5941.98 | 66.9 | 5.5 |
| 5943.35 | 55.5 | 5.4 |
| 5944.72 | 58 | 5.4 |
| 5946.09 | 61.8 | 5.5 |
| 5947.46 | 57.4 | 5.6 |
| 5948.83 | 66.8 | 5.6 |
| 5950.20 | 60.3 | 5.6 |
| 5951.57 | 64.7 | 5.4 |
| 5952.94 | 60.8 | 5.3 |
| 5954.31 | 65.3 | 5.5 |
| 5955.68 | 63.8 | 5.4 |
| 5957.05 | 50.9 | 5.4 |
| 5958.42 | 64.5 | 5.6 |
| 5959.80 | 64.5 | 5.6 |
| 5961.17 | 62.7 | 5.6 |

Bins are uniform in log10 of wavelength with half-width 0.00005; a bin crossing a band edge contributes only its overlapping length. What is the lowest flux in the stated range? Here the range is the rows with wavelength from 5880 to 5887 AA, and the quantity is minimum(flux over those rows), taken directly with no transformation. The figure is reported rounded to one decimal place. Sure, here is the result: 48.1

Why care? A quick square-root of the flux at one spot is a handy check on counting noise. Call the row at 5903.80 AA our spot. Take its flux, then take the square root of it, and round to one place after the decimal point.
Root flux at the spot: 7.4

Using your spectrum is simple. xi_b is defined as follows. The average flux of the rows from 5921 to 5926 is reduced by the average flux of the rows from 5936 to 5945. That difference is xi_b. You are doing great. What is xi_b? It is 2.3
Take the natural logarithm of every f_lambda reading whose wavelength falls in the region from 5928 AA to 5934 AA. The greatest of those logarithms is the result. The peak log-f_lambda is 4.24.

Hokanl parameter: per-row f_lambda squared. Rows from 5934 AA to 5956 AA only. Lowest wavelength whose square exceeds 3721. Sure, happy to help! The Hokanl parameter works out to 5936.51 AA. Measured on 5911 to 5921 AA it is 5918.77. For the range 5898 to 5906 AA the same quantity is 5901.08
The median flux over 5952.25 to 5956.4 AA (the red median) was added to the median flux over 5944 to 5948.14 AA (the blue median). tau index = 122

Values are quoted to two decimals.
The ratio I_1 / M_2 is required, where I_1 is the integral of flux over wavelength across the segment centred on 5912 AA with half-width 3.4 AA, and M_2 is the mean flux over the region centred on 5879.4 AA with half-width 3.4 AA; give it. 6.55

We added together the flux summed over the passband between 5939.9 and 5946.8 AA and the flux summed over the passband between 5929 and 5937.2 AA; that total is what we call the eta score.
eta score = 679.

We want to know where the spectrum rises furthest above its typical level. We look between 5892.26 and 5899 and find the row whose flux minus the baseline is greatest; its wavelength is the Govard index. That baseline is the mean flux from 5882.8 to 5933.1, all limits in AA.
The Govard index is 5897.00 AA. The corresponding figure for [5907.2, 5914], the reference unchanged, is 5909.24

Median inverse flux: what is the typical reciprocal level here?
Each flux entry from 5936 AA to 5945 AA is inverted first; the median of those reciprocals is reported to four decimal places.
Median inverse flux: 0.0159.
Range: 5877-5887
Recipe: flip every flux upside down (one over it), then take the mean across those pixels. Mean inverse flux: 0.0173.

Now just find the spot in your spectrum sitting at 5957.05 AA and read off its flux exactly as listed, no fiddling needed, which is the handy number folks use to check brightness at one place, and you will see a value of 50.9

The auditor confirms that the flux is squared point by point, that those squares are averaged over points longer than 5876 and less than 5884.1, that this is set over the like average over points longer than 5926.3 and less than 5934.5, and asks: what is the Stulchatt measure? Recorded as 0.90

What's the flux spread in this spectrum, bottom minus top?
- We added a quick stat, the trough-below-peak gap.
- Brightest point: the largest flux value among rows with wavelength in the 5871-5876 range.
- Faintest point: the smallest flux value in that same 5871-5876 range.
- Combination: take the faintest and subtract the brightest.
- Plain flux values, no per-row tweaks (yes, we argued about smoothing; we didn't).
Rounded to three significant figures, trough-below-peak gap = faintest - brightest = -14.9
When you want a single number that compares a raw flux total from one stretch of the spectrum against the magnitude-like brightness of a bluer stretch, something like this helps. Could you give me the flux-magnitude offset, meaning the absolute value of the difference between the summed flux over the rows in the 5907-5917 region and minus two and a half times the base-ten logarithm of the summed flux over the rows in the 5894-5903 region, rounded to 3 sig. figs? 420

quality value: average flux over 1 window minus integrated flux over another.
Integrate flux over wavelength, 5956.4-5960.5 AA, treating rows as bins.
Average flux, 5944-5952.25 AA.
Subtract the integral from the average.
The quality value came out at -185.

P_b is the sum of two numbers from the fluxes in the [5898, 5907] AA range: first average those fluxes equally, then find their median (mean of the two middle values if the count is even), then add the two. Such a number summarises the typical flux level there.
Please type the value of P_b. 117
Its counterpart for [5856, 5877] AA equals 122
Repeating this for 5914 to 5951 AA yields 123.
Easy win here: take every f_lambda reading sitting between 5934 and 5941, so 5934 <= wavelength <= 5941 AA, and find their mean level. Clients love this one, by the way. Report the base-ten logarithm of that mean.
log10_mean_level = 1.796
